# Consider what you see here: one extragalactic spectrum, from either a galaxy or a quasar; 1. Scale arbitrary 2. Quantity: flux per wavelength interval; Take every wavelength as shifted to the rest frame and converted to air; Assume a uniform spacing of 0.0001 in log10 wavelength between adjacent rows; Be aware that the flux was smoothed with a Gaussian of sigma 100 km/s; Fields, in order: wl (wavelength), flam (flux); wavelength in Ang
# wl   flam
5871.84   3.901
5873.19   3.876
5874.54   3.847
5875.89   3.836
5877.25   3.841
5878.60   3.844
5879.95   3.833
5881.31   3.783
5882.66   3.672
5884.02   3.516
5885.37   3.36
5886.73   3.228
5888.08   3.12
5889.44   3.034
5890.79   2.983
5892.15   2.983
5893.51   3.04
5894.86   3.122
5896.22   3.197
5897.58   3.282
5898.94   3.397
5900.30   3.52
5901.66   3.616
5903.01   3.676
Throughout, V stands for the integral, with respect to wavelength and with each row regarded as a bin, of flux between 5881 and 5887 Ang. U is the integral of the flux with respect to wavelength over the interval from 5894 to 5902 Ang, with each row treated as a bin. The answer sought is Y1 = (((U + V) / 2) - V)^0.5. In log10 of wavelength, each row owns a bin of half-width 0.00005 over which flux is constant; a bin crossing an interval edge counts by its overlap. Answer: 1.67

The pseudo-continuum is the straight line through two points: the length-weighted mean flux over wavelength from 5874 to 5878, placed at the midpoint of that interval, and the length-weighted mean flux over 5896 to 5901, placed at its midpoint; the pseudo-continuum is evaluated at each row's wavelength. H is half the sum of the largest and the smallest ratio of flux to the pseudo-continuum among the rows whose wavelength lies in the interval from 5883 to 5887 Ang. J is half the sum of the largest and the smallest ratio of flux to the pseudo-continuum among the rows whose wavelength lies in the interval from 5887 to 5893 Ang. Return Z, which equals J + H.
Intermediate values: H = 0.93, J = 0.86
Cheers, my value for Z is 1.78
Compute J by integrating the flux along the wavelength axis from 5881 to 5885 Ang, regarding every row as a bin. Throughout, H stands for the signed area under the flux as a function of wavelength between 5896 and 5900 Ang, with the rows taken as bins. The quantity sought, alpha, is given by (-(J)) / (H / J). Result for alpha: -15.8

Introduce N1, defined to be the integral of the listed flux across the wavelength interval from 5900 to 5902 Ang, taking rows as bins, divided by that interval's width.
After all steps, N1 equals 3.57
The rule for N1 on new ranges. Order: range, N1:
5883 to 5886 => 3.47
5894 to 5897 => 3.16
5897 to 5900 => 3.36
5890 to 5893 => 2.99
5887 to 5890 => 3.10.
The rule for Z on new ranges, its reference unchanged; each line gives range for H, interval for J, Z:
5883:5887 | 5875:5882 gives 1.94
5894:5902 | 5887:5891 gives 1.86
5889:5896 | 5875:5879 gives 1.88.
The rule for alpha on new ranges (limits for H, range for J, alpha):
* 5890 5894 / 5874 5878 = -19.7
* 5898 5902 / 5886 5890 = -11.3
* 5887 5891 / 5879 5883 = -18.6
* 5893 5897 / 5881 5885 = -16.8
